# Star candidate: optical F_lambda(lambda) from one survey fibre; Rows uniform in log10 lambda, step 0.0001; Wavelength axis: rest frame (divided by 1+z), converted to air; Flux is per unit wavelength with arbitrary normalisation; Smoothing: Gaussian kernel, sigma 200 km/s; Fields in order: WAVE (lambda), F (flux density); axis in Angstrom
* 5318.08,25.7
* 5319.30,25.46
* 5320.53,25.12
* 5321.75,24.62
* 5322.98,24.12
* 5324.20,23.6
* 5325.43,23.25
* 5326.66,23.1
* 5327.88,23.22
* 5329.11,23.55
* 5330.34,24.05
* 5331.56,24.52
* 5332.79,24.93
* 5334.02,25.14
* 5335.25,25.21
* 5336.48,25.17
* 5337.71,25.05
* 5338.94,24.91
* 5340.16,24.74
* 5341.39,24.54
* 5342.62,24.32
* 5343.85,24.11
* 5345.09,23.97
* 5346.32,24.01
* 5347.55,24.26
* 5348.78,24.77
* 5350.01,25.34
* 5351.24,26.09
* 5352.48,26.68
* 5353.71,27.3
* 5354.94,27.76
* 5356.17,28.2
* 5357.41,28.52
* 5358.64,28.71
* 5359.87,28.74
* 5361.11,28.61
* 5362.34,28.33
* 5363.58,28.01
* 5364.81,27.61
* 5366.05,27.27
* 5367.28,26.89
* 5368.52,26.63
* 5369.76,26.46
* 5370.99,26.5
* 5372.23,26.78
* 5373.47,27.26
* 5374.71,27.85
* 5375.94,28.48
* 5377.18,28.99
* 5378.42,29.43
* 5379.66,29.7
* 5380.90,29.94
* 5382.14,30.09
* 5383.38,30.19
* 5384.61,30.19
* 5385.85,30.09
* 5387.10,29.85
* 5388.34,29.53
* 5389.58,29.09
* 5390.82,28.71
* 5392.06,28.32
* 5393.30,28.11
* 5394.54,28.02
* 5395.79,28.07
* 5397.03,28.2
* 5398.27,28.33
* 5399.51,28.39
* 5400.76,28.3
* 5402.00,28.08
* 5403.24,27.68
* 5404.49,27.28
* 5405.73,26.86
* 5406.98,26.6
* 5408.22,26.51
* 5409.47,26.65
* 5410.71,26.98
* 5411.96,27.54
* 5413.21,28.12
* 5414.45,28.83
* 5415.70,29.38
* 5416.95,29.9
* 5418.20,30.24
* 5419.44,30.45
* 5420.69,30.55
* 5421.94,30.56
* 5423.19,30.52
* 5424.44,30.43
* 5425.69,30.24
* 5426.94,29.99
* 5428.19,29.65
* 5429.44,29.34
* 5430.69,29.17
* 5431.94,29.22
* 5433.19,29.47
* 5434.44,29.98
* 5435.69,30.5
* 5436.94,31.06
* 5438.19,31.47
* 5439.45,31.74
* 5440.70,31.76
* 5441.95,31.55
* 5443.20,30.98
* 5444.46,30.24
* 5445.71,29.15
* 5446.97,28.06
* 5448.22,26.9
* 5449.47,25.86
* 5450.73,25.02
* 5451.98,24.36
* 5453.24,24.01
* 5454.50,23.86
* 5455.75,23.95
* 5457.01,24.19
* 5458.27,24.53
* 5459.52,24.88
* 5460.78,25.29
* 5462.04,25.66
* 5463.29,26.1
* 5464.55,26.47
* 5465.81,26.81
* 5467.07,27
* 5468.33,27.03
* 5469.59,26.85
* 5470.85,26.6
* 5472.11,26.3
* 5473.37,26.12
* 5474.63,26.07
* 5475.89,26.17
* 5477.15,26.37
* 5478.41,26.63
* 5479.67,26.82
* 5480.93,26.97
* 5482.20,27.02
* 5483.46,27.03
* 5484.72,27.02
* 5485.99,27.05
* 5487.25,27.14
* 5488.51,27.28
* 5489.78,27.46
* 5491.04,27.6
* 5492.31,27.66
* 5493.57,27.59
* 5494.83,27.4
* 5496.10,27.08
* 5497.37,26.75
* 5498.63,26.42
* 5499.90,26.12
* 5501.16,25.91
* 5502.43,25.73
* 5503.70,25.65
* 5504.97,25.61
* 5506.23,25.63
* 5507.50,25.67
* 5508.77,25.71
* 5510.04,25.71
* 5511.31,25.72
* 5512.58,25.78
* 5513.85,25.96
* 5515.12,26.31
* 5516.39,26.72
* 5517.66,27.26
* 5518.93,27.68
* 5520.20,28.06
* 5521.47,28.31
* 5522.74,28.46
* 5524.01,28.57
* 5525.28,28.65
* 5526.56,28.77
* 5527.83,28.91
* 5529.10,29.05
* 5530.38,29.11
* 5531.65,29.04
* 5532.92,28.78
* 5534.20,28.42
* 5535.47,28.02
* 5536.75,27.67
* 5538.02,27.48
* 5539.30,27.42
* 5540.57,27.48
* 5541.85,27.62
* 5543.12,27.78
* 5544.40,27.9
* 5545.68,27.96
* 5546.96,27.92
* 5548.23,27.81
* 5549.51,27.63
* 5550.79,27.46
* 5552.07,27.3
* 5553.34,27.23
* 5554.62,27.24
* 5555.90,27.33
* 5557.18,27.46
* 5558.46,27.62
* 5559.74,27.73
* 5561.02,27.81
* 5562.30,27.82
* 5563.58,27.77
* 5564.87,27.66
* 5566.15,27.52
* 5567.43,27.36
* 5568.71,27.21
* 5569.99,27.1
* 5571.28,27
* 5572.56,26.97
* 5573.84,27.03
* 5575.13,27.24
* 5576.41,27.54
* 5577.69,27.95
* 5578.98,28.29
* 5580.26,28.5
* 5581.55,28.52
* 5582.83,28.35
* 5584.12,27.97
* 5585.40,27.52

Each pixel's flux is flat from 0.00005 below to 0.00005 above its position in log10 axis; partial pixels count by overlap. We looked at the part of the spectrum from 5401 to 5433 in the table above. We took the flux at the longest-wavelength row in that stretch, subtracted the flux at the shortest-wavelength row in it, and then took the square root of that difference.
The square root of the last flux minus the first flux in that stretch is 1.1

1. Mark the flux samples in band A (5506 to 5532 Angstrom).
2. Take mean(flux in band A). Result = 27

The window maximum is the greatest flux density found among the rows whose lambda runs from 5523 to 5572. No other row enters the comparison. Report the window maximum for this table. 29.11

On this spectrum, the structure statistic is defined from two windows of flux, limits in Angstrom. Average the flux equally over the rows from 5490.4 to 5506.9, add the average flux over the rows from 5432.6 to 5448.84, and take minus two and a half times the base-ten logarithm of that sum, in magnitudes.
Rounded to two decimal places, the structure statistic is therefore -4.39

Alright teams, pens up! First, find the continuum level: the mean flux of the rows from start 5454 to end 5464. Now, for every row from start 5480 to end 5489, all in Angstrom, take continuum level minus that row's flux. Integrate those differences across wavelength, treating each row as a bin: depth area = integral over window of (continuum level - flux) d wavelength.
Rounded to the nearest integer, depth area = -20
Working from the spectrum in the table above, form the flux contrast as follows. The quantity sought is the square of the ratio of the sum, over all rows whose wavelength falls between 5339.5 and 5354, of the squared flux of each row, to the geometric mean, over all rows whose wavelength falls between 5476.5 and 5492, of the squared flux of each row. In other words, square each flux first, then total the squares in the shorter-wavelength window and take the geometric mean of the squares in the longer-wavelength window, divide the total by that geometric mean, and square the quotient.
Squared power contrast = 106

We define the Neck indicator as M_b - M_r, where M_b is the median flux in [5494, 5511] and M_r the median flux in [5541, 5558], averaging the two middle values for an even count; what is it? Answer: -1.9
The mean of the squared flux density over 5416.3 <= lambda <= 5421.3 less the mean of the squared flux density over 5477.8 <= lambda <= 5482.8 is 196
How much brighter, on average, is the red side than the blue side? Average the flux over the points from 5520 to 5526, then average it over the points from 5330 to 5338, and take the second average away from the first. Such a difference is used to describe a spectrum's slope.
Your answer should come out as 4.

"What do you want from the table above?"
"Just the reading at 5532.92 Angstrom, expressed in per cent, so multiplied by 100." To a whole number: 2878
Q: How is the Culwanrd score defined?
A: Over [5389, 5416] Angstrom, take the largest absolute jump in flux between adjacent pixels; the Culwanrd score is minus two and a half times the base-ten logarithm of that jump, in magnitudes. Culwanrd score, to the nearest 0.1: 0.4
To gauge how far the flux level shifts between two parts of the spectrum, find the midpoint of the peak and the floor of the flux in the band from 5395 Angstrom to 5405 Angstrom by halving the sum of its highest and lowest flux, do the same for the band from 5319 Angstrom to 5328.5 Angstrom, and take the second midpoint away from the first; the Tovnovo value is 3.6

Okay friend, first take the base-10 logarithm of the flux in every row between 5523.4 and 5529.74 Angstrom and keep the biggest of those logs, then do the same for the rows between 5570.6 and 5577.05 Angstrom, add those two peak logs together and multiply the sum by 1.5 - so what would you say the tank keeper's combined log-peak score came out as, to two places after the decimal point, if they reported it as 4.35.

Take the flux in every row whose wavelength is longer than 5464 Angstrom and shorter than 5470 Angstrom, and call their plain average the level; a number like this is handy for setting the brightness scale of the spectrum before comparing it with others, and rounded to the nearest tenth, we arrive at 26.8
